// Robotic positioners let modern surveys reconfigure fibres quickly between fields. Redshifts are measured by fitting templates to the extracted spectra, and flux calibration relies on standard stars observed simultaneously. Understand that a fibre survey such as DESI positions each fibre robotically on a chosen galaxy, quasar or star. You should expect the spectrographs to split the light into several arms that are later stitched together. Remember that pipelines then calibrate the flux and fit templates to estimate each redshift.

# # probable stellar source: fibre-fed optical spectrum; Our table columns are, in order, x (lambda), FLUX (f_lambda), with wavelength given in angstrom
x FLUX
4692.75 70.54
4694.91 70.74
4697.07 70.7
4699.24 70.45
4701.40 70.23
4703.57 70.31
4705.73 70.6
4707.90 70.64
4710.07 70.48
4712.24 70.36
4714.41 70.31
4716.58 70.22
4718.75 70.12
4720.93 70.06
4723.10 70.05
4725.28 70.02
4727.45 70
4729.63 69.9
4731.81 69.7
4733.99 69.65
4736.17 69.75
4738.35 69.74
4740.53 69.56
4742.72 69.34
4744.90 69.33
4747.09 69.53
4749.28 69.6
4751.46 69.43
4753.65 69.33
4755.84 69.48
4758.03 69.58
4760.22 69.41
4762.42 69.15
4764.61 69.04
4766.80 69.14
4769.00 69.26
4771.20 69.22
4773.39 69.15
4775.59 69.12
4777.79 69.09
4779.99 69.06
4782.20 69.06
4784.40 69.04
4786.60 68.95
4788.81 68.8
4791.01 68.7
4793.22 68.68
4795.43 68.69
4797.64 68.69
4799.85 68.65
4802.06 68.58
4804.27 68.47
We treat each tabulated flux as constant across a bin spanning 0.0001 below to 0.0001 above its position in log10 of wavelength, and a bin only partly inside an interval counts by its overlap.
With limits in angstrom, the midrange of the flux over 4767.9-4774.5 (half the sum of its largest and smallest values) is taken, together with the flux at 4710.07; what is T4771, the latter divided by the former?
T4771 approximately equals 1.02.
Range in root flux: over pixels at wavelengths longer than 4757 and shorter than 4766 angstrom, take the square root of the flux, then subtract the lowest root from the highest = 0.032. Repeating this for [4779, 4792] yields 0.022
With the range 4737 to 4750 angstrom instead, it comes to 0.025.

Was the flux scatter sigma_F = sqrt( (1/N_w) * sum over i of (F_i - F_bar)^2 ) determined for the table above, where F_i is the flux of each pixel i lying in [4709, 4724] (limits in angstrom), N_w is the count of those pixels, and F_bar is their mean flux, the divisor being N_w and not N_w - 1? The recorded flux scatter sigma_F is 0.15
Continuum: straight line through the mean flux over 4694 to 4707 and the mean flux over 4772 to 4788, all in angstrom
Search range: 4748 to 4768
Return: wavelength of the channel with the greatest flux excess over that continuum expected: 4758.03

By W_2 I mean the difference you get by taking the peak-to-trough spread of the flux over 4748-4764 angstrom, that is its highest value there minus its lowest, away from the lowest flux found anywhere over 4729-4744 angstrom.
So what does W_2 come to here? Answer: 68.9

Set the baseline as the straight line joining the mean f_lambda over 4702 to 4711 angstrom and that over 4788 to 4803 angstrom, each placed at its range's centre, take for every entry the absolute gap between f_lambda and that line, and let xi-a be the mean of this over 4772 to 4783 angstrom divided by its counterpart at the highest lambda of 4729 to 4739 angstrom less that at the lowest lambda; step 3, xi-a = -3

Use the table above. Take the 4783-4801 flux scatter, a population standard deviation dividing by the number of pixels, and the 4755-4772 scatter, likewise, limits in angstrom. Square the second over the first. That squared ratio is 1.7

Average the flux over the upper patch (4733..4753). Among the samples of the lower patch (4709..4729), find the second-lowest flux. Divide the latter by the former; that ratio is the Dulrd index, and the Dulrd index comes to 1.01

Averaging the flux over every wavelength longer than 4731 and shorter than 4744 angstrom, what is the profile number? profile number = 69.6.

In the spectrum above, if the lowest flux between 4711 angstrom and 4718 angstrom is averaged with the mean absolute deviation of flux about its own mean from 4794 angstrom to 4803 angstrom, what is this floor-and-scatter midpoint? 35.1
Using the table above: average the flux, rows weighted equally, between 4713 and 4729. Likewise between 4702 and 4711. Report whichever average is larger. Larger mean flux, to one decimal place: 70.5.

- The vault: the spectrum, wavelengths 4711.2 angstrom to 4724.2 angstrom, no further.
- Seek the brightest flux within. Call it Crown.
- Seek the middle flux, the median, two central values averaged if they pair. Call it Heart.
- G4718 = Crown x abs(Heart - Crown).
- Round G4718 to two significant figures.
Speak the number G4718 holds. 13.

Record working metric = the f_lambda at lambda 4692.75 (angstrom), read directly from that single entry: 70.54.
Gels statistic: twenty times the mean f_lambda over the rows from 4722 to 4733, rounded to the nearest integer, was 1399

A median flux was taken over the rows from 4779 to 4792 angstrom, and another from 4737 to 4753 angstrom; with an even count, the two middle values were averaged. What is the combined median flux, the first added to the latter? 139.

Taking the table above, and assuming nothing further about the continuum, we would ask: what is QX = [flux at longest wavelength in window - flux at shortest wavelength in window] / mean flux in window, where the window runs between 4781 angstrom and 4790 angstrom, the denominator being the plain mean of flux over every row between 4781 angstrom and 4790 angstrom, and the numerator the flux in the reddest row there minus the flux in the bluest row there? -0.0038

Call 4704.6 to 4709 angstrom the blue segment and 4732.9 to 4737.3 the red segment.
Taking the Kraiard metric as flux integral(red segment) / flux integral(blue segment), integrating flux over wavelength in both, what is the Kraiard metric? 0.99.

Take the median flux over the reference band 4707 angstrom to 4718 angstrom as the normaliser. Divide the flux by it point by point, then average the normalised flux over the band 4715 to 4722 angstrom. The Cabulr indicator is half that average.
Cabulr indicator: 0.498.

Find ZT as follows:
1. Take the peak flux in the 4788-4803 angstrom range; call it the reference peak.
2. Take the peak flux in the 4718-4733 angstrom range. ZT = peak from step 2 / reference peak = 1.02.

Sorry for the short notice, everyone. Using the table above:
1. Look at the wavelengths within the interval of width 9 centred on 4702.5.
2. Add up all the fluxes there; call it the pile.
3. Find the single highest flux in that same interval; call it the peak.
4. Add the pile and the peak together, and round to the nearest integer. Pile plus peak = 352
